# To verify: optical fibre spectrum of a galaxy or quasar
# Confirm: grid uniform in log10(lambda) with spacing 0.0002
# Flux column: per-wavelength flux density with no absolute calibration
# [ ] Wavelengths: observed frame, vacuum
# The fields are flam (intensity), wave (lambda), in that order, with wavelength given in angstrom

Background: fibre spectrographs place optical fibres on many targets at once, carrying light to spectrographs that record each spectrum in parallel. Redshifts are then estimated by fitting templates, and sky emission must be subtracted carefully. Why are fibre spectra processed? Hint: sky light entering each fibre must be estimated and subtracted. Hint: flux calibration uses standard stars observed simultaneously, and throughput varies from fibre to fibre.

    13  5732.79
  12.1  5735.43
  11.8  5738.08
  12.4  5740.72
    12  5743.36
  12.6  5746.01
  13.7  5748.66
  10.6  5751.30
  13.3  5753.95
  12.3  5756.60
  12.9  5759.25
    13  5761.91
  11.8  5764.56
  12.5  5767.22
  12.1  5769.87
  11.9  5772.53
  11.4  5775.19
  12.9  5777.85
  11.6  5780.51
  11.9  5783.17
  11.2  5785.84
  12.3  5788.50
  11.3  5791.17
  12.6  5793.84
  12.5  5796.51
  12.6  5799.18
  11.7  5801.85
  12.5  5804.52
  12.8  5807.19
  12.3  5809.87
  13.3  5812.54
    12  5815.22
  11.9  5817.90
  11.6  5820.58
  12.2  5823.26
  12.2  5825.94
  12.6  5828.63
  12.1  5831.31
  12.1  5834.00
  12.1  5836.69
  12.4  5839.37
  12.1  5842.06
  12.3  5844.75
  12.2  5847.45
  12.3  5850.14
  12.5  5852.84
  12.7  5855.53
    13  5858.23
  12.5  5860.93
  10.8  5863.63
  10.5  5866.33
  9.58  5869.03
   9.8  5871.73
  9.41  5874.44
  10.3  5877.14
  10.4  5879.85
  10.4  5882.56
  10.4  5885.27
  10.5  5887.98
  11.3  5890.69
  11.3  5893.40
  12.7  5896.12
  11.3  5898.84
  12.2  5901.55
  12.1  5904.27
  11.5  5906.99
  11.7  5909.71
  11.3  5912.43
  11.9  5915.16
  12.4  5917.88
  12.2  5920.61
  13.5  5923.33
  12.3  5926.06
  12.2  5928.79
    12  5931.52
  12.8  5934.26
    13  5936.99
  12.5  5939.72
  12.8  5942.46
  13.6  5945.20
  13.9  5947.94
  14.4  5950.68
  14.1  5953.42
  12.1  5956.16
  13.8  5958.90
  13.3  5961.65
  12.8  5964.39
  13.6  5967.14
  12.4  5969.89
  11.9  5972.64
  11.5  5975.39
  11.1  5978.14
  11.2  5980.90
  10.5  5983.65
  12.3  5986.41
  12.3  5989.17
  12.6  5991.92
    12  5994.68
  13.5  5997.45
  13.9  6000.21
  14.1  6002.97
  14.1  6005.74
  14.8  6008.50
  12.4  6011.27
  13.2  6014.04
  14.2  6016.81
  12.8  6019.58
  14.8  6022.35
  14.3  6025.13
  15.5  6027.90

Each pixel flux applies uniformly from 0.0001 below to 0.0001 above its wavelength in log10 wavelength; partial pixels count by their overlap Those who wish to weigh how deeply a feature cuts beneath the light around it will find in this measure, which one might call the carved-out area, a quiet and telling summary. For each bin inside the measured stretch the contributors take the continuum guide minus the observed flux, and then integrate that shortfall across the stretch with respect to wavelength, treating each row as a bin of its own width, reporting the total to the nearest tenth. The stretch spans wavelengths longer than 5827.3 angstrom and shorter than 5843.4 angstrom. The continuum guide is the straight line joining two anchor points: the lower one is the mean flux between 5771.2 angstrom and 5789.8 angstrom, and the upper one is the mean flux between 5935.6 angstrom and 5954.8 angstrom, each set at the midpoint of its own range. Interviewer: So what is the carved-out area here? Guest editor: 2.9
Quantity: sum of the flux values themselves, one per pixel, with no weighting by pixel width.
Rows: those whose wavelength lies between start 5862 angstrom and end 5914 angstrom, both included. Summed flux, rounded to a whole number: 207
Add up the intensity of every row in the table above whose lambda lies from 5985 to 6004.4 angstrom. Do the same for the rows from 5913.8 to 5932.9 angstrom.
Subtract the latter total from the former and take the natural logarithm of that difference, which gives 1.4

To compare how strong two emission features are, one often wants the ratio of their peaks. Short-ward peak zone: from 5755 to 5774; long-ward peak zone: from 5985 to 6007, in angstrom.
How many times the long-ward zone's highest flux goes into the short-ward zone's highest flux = 0.922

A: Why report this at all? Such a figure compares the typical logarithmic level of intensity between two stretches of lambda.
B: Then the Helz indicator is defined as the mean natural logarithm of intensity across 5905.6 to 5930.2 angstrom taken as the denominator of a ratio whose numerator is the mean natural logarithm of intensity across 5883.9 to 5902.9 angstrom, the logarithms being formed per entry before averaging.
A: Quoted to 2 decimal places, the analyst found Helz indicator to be 0.97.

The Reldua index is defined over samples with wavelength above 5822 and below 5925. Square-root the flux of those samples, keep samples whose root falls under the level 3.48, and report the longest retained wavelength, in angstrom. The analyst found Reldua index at 5915.16 angstrom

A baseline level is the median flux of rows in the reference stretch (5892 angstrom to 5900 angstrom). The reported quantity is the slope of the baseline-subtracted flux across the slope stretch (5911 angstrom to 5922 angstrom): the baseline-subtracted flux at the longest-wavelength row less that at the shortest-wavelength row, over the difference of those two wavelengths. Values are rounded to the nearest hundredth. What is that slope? 0.11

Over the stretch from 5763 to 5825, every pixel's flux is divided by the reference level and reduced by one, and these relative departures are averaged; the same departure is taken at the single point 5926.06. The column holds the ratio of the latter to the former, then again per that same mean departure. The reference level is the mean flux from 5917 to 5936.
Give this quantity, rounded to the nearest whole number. -18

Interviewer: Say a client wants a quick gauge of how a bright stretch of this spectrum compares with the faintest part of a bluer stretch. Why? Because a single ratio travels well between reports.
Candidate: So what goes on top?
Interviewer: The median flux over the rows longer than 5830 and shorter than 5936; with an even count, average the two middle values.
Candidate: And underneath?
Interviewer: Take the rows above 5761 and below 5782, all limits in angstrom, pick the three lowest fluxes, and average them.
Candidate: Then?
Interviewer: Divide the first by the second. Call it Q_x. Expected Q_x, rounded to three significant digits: 1.04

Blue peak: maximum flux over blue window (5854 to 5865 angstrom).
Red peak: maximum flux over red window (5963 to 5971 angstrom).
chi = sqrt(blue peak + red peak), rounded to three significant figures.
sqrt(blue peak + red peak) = 5.16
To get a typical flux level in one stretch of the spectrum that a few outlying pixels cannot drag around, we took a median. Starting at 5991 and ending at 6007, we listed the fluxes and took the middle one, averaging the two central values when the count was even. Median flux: 13.7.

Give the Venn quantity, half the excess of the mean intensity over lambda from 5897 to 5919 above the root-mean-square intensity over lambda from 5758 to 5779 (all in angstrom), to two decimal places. -0.26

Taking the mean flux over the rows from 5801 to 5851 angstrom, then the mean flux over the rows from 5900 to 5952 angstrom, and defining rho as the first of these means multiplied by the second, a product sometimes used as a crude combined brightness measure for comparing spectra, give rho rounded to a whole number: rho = 154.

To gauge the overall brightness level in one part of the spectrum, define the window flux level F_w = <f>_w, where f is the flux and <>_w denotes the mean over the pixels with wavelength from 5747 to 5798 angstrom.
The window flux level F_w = 12.2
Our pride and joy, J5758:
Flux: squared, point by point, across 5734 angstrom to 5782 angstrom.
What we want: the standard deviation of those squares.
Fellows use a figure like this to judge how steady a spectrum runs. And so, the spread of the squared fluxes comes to 18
